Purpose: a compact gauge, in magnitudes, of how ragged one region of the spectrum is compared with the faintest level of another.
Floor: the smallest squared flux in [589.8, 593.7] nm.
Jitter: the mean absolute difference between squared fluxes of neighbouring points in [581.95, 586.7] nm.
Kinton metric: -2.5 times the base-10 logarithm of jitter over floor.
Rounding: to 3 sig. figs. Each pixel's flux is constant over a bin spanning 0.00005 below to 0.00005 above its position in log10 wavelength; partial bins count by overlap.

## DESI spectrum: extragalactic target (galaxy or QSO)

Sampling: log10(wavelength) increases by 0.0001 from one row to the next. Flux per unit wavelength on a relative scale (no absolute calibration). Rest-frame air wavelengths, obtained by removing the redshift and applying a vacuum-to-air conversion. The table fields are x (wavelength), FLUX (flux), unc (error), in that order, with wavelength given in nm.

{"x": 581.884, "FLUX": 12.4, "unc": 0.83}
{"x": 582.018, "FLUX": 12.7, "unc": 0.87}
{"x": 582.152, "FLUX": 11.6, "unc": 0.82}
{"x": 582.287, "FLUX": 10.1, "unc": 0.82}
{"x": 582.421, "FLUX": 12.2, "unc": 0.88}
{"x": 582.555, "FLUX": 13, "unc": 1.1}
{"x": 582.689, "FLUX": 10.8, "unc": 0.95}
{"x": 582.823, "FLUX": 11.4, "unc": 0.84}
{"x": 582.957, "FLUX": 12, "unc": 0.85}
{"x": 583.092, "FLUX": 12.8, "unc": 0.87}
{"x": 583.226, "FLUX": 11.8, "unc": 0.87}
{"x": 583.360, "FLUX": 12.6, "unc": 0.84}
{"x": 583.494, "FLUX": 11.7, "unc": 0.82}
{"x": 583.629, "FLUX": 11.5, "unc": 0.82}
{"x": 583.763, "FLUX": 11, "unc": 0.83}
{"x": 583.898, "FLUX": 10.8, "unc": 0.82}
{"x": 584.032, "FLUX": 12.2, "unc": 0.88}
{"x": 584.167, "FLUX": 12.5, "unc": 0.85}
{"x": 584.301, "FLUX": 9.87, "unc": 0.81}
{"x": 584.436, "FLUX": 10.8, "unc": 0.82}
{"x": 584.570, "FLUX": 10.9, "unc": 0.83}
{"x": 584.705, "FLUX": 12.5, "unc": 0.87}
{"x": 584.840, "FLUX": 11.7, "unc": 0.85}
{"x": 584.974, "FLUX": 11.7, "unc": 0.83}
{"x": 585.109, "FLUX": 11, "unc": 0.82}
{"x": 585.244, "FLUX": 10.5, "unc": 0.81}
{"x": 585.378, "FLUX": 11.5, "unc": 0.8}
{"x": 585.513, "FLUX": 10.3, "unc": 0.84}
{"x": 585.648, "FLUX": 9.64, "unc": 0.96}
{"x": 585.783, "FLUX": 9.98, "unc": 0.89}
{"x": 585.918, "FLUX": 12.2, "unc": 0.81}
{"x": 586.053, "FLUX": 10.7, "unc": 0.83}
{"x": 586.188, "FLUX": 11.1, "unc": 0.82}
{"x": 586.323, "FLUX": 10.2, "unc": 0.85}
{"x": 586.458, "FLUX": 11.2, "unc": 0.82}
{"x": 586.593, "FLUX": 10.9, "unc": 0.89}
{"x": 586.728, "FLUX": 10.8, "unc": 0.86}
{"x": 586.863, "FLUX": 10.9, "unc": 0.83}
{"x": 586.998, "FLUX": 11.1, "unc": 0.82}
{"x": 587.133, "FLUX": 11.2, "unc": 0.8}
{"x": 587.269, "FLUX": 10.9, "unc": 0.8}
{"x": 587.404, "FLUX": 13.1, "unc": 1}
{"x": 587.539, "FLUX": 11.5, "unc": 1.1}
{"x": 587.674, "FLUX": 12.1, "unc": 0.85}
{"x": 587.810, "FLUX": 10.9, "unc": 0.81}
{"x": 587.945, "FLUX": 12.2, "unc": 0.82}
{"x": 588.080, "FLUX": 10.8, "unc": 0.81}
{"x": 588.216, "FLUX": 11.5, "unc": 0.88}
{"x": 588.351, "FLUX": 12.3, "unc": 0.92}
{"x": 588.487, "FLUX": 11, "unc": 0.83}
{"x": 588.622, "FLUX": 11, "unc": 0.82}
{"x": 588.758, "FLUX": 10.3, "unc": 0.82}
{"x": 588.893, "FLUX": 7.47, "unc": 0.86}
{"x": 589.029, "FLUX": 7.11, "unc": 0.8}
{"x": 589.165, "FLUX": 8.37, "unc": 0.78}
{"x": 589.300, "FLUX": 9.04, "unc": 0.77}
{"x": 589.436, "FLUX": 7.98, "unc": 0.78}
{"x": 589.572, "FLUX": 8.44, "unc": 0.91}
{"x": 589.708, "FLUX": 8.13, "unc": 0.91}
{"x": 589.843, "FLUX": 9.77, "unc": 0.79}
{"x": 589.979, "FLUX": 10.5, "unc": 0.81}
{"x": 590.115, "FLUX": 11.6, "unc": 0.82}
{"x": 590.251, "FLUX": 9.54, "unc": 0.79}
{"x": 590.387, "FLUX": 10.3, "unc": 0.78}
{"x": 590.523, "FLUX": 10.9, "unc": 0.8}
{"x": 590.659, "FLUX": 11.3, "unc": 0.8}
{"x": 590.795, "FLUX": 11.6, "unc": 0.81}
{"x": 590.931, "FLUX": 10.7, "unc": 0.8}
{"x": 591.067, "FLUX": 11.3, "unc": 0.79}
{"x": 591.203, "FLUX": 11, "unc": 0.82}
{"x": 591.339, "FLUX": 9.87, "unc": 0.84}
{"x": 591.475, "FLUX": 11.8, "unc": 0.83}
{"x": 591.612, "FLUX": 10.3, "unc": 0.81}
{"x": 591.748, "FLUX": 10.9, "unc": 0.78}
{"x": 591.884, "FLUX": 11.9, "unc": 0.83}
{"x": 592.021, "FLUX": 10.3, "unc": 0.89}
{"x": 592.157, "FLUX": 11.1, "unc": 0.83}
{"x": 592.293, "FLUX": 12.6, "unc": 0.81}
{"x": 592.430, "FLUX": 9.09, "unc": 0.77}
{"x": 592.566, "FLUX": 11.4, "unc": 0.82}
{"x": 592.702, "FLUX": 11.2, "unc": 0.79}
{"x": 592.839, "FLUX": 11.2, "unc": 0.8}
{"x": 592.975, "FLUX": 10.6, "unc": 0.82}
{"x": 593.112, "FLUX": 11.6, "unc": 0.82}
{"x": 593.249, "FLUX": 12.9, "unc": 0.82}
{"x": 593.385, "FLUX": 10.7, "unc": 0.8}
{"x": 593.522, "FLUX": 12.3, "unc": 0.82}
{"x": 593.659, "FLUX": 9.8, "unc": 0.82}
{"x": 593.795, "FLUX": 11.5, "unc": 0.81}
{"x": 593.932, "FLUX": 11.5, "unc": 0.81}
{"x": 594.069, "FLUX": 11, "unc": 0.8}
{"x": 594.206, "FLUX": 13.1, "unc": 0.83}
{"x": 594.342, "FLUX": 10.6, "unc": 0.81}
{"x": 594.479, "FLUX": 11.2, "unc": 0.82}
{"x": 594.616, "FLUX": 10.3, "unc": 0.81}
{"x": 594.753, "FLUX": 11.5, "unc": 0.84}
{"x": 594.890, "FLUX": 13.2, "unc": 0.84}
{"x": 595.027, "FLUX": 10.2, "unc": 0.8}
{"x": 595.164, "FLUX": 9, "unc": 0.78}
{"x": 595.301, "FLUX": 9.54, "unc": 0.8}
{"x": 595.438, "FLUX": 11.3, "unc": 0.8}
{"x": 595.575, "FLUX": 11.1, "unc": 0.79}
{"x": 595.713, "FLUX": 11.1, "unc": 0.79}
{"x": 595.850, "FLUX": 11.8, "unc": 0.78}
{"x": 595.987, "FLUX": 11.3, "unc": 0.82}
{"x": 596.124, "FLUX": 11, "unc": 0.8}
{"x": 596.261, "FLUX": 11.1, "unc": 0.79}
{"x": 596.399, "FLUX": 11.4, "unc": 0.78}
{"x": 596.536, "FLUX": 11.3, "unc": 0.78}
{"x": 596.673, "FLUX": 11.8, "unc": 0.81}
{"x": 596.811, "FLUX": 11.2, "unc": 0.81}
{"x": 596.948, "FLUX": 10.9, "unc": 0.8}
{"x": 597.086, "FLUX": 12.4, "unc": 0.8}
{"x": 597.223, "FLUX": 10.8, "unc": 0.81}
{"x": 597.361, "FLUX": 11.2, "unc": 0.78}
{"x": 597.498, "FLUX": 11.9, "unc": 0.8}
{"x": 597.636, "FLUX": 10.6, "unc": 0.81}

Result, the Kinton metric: 1.47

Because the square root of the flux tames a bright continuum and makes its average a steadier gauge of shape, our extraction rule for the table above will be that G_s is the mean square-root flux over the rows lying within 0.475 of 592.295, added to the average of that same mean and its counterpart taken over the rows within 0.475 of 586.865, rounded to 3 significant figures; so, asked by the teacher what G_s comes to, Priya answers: 6.65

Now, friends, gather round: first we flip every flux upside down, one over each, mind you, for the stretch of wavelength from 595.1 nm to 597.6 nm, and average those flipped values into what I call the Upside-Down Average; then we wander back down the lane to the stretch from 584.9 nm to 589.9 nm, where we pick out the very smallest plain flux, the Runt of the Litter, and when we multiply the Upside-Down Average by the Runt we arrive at 0.64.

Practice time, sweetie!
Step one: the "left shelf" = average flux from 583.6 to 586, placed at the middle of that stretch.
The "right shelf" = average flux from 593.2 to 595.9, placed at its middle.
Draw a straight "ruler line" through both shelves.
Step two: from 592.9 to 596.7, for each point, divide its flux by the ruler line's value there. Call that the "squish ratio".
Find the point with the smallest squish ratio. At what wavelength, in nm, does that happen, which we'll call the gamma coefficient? 595.164 nm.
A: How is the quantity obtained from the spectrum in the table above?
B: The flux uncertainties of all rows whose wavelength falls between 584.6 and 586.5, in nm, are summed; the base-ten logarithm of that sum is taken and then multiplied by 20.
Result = 21.4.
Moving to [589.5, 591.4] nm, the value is 21.2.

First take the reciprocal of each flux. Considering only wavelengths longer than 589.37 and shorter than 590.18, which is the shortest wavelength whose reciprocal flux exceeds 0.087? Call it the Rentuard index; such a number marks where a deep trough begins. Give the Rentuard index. 589.436 nm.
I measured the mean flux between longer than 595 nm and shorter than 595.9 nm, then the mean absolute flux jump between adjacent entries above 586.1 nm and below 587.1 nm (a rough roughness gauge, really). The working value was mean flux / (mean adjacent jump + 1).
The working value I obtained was 7.4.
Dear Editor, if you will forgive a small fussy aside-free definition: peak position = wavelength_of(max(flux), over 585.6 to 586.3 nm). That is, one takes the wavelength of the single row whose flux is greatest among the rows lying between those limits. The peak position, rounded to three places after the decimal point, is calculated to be 585.918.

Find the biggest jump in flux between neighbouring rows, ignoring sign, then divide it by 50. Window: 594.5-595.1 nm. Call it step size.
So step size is 0.060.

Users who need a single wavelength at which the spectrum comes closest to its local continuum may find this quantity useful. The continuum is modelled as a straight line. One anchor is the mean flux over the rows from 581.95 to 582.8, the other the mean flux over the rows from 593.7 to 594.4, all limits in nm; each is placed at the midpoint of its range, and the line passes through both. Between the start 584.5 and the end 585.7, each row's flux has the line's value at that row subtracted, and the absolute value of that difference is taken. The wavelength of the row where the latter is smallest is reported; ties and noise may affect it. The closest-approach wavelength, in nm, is 584.840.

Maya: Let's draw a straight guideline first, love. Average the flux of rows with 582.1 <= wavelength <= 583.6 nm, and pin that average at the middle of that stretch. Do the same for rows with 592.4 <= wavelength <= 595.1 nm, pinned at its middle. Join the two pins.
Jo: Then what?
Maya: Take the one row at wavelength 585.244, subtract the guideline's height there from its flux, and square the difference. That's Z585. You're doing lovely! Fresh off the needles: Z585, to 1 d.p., 1.4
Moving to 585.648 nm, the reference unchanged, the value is 4.1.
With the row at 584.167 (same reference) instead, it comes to 0.6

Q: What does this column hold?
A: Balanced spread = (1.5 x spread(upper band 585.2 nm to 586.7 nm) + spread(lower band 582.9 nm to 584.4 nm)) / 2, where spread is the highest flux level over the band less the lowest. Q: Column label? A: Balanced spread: 3.4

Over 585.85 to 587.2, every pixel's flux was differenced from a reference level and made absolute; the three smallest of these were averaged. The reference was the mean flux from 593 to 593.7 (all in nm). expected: 0.29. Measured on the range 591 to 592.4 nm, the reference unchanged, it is 0.29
